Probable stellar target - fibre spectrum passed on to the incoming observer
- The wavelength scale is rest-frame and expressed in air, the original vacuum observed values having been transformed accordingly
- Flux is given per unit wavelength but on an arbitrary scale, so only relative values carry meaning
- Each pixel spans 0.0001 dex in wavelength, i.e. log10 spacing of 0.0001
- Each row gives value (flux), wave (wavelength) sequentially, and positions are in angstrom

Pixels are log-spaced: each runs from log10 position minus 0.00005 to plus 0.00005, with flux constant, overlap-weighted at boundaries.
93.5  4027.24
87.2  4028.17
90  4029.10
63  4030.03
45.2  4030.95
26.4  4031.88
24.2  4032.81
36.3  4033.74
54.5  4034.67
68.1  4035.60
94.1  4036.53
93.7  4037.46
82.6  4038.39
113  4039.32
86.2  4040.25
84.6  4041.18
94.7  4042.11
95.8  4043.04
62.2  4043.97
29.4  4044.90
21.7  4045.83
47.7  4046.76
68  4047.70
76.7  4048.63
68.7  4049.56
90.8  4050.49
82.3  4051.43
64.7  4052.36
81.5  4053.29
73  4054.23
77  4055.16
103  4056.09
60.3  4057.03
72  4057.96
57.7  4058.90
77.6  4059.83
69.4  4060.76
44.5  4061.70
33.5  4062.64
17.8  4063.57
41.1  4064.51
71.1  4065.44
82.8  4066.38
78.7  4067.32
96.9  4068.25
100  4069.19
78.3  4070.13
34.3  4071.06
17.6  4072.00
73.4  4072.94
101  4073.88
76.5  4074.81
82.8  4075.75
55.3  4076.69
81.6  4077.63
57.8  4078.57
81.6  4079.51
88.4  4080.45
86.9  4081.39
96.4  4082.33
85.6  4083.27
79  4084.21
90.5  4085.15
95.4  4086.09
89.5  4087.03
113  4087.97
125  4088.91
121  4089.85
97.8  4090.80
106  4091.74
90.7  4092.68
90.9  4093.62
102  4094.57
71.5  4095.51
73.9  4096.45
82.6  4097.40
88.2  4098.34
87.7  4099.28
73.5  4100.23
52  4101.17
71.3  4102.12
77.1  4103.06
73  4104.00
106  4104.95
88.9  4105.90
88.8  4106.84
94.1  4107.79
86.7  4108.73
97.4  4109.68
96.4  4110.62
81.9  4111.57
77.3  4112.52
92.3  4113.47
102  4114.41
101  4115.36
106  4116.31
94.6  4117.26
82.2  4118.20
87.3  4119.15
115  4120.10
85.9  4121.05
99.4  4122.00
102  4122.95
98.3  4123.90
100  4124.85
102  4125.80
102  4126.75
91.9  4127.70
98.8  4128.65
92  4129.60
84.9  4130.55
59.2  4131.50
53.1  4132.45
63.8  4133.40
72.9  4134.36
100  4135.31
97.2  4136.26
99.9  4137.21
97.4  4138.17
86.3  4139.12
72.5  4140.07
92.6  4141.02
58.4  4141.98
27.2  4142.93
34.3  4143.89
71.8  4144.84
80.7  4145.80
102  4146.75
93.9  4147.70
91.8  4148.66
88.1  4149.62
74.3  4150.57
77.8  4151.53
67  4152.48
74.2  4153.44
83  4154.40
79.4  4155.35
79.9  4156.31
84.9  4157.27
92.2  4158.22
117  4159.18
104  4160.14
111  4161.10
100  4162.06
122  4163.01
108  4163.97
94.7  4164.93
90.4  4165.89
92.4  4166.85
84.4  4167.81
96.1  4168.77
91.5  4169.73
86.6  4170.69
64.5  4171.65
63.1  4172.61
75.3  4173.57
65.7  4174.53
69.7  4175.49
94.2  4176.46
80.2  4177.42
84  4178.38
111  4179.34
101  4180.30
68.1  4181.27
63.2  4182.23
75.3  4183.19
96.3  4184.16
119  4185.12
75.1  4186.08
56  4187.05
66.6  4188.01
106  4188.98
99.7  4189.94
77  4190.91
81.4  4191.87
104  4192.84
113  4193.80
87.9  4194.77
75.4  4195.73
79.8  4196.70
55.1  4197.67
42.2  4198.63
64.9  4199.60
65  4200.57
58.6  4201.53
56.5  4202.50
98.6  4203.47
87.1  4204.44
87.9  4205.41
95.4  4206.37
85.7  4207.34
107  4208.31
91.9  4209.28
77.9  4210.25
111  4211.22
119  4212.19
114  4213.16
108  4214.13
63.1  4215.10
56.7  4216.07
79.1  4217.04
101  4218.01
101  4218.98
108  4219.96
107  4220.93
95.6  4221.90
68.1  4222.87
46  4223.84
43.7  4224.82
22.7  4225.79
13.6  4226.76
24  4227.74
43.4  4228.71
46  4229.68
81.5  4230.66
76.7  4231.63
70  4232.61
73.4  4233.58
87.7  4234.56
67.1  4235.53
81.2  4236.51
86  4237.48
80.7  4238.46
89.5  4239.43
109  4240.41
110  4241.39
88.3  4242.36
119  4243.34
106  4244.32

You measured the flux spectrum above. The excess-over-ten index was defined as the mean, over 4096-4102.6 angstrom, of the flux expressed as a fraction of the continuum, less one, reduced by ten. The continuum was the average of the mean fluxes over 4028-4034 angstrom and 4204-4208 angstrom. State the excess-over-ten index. -9.94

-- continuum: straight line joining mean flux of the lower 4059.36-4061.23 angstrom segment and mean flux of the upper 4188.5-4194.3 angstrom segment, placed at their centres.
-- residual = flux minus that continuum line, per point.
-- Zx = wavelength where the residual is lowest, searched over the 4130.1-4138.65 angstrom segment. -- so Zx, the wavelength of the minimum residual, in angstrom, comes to 4132.45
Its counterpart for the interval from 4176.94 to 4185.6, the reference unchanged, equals 4182.23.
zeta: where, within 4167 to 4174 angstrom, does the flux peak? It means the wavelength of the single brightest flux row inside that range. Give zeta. 4168.77 angstrom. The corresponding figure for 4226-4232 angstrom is 4230.66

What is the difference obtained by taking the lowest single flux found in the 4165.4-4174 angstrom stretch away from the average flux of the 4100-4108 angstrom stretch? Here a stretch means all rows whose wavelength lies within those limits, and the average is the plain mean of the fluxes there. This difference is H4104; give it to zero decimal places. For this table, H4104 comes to 17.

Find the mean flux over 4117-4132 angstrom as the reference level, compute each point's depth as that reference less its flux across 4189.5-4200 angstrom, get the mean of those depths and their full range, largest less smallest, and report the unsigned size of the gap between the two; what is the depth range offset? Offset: 57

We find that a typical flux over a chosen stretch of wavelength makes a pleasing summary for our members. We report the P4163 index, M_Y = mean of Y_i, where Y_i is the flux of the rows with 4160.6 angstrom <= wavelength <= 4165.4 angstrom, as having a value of 107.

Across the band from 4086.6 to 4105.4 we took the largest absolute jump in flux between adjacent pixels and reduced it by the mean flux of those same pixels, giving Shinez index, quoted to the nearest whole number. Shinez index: -57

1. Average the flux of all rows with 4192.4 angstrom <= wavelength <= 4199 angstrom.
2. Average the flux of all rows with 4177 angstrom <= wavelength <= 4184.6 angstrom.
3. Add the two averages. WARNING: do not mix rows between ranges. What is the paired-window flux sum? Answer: 165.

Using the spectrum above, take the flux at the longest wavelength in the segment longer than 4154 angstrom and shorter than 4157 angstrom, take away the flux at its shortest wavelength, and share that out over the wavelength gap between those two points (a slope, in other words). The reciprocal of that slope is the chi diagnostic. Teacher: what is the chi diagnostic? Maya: -0.62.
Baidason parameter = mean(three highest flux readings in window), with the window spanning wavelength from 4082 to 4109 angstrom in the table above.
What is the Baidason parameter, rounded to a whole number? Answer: 120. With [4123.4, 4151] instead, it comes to 102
